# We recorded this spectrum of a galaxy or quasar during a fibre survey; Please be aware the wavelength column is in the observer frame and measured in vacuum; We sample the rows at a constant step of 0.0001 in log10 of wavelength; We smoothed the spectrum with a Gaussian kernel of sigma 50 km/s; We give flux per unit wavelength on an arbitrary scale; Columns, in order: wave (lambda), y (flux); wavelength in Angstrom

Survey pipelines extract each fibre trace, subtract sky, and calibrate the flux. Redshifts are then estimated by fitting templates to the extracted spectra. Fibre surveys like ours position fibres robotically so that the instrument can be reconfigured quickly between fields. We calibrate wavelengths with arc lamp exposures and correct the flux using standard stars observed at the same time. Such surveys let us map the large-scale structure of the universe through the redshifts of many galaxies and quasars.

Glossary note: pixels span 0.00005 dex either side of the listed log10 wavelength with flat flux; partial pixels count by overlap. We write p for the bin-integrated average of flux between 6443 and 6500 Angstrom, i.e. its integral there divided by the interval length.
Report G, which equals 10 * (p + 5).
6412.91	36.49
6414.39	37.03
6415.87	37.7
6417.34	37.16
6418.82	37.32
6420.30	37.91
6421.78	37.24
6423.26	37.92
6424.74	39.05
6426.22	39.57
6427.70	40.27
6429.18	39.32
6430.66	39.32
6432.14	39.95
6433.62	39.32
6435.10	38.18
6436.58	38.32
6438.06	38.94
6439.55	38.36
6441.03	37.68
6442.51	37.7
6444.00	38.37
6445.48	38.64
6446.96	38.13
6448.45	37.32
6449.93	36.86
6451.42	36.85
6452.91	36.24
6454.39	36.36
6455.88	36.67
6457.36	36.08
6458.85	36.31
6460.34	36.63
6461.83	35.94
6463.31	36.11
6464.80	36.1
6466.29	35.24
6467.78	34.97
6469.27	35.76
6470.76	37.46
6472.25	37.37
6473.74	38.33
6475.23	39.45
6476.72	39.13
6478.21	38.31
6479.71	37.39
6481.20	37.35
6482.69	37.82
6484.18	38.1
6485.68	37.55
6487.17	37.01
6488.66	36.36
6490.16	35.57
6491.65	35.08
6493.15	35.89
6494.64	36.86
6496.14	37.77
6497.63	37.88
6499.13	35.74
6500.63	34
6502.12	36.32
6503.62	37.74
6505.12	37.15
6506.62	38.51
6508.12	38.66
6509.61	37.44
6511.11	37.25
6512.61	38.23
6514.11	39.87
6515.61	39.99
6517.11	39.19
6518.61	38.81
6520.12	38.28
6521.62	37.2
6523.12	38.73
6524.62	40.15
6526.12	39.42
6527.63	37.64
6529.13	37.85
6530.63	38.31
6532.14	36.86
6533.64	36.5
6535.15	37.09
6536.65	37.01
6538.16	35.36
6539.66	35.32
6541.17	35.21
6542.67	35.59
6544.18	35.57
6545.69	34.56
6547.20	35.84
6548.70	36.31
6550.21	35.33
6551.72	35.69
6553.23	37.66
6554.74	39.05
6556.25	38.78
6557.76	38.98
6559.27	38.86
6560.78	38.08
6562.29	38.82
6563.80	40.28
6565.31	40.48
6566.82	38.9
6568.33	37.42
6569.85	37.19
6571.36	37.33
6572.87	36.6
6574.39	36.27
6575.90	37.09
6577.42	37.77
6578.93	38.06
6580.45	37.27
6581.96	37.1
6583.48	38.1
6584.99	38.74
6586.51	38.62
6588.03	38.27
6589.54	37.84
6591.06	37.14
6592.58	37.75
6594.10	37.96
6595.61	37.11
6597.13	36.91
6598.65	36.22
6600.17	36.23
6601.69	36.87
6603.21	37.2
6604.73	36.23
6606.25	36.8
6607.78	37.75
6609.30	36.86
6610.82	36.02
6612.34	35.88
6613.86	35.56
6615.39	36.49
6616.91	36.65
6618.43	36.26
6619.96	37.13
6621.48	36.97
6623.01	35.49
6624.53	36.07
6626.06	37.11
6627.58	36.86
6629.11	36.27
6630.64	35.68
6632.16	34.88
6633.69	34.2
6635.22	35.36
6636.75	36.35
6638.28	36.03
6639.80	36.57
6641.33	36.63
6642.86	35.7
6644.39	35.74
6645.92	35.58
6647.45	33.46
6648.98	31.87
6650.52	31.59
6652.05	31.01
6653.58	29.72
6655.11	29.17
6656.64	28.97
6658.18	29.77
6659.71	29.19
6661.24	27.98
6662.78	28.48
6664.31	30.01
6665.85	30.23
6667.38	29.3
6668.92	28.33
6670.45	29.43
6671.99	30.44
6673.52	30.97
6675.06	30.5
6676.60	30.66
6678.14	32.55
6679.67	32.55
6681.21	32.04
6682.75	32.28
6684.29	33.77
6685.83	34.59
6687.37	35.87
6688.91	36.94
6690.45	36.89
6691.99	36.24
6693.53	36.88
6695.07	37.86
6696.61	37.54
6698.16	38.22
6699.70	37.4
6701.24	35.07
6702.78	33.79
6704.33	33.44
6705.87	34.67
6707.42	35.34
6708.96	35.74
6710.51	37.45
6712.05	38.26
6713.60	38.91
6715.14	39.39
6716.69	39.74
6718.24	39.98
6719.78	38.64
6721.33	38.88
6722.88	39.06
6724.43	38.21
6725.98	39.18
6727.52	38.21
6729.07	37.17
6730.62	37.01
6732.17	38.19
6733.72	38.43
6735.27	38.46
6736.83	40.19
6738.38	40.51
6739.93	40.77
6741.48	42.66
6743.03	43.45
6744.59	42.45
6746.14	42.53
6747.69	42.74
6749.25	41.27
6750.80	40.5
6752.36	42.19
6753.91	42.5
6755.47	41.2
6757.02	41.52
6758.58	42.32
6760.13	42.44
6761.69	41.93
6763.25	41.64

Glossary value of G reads 420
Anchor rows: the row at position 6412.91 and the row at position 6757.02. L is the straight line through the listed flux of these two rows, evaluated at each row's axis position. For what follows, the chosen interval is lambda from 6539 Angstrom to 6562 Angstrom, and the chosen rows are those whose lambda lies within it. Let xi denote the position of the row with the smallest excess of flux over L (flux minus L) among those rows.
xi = 6545.69 Angstrom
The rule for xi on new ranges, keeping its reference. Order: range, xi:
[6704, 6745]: 6704.33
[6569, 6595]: 6574.39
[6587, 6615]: 6613.86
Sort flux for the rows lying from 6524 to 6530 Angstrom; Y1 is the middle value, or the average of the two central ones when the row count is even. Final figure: 38.6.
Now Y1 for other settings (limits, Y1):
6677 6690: 33.2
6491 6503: 36.1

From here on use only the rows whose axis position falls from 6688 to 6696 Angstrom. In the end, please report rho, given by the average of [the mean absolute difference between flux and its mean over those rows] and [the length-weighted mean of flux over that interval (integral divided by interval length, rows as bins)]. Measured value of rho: 18.7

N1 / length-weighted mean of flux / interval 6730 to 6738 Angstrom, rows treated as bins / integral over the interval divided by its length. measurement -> 38.6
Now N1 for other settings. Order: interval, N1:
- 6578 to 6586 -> 37.9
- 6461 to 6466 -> 36.0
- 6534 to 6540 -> 36.3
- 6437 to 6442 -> 38.3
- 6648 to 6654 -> 31.2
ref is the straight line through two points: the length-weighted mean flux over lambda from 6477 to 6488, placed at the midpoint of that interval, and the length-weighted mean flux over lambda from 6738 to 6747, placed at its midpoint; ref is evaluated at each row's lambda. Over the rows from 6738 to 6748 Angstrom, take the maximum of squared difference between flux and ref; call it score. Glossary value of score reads 2.5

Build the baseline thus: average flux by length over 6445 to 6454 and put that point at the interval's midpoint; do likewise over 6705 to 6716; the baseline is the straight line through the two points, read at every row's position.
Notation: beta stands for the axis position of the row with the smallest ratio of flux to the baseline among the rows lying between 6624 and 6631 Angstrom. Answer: 6630.64 Angstrom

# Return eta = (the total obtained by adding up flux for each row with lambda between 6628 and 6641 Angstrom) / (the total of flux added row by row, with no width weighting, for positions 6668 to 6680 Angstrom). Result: 1.16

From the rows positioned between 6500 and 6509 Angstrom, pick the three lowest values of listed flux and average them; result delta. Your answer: 35.8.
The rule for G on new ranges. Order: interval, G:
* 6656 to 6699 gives 375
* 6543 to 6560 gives 419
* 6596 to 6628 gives 416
